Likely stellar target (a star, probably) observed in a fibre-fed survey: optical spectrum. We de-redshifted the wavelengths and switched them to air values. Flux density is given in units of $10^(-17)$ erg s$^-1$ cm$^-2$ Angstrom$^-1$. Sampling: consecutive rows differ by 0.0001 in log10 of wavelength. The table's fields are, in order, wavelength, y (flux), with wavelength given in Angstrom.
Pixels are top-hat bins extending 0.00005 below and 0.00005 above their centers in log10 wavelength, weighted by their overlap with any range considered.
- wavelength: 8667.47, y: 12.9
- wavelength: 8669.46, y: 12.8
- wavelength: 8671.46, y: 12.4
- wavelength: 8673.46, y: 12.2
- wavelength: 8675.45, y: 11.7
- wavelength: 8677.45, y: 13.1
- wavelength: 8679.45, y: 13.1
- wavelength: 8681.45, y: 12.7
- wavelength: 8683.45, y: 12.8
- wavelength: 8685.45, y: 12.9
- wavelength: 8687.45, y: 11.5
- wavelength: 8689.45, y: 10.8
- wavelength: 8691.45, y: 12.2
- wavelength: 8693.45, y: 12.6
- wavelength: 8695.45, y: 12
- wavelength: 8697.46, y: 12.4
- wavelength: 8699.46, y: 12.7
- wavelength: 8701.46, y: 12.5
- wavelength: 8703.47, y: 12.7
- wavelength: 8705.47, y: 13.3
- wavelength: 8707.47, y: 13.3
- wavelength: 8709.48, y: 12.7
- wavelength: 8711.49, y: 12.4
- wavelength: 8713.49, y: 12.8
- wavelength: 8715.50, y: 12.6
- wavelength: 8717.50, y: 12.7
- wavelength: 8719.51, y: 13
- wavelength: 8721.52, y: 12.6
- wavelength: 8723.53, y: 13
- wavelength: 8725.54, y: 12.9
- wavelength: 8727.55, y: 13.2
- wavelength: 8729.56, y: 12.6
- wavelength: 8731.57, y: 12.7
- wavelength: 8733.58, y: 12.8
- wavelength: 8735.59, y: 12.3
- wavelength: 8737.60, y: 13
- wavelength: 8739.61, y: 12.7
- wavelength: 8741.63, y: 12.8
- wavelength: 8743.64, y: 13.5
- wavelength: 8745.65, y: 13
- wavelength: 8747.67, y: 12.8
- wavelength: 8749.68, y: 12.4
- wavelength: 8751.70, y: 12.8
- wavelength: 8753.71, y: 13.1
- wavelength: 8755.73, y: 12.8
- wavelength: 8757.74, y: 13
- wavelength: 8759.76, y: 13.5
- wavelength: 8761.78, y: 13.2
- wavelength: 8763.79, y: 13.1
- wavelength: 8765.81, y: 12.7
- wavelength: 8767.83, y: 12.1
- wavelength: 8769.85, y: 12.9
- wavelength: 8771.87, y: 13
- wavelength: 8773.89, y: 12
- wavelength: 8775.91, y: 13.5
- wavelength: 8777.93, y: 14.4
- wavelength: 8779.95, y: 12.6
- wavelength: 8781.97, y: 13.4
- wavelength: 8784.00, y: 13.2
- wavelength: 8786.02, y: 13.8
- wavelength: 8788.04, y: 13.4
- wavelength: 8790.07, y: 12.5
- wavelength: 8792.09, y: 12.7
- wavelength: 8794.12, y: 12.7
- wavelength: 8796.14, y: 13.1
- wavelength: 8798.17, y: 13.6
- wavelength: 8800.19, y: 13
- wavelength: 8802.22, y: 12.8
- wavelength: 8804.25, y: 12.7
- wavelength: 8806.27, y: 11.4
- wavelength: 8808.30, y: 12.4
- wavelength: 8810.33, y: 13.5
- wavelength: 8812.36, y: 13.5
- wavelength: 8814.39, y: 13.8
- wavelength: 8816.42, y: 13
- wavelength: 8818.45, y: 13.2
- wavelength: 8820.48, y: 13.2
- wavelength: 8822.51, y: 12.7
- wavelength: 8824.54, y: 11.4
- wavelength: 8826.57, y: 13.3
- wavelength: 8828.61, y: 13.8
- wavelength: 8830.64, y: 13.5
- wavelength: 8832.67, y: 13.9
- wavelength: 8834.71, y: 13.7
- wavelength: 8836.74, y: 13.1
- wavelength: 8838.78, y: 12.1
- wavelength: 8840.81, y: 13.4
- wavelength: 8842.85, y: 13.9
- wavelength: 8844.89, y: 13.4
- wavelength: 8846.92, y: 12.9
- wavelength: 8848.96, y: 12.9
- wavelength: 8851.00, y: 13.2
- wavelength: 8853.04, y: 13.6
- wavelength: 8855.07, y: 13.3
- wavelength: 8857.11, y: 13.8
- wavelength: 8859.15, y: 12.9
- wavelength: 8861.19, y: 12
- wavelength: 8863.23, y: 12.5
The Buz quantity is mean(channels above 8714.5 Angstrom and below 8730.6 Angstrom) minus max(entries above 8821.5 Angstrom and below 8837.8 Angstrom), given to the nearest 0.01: -1.08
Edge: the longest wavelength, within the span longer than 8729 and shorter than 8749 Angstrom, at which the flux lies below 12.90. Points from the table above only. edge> 8747.67 Angstrom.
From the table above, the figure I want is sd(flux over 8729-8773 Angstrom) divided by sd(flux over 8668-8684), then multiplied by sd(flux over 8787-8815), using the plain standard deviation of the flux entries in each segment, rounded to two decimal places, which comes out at 0.44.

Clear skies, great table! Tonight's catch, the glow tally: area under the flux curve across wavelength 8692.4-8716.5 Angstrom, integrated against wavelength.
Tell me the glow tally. 305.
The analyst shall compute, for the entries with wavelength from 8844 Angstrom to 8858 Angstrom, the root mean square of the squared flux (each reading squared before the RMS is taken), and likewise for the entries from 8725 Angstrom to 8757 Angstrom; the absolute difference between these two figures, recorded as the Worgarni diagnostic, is 12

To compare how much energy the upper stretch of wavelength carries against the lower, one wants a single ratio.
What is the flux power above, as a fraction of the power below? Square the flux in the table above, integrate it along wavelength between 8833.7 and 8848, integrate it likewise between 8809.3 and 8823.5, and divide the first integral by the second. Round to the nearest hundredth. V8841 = 1.00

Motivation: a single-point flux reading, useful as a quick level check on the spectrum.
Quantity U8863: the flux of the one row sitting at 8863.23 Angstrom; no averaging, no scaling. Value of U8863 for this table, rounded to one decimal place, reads 12.5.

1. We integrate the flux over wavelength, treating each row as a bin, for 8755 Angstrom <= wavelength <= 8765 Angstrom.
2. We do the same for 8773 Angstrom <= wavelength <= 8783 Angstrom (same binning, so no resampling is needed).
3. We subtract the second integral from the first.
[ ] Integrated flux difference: -1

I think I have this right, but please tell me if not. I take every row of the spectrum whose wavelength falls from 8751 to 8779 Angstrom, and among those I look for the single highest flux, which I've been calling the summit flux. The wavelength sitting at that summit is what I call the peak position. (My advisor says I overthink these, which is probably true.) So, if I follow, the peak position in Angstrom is 8777.93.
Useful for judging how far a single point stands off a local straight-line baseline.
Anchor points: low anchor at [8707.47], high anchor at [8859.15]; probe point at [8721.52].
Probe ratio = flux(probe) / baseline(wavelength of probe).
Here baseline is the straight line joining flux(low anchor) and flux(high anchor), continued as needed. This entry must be 0.950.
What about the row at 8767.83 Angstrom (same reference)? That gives 0.921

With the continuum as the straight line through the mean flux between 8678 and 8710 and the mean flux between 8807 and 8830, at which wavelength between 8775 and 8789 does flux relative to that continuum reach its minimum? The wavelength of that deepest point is 8779.95 Angstrom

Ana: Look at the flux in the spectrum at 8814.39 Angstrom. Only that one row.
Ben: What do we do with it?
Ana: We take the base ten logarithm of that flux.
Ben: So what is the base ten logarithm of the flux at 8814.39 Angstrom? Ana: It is 1.14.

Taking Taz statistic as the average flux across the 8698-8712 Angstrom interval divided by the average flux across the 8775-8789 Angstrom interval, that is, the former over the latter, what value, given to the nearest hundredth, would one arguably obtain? 0.95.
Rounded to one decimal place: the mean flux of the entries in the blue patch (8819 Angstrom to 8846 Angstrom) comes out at 13.2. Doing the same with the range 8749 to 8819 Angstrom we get 13.0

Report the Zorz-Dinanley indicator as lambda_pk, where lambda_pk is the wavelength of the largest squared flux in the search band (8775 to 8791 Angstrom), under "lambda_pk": 8777.93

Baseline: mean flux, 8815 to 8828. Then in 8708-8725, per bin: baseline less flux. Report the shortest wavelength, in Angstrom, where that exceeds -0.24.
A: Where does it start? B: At 8709.48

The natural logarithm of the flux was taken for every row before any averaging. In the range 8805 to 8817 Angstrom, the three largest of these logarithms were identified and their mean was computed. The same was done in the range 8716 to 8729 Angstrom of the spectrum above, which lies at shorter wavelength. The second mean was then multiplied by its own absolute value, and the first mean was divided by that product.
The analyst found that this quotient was 0.395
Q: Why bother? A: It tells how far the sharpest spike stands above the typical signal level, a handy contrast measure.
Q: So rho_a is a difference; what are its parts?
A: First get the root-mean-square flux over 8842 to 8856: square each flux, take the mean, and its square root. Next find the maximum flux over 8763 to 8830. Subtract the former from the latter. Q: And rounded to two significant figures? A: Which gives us 1.1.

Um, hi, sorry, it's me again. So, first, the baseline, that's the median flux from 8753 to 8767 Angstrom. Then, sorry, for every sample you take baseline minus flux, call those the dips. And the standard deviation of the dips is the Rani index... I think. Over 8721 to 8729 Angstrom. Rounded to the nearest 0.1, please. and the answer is 0.2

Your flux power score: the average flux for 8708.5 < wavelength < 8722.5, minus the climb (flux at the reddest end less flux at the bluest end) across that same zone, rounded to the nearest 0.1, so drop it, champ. 12.8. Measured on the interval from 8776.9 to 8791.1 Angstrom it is 15.2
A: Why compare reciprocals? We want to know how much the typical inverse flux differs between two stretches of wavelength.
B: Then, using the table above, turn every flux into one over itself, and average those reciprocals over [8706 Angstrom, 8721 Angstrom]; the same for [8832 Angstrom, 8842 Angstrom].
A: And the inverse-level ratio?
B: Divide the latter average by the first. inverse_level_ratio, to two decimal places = 0.97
